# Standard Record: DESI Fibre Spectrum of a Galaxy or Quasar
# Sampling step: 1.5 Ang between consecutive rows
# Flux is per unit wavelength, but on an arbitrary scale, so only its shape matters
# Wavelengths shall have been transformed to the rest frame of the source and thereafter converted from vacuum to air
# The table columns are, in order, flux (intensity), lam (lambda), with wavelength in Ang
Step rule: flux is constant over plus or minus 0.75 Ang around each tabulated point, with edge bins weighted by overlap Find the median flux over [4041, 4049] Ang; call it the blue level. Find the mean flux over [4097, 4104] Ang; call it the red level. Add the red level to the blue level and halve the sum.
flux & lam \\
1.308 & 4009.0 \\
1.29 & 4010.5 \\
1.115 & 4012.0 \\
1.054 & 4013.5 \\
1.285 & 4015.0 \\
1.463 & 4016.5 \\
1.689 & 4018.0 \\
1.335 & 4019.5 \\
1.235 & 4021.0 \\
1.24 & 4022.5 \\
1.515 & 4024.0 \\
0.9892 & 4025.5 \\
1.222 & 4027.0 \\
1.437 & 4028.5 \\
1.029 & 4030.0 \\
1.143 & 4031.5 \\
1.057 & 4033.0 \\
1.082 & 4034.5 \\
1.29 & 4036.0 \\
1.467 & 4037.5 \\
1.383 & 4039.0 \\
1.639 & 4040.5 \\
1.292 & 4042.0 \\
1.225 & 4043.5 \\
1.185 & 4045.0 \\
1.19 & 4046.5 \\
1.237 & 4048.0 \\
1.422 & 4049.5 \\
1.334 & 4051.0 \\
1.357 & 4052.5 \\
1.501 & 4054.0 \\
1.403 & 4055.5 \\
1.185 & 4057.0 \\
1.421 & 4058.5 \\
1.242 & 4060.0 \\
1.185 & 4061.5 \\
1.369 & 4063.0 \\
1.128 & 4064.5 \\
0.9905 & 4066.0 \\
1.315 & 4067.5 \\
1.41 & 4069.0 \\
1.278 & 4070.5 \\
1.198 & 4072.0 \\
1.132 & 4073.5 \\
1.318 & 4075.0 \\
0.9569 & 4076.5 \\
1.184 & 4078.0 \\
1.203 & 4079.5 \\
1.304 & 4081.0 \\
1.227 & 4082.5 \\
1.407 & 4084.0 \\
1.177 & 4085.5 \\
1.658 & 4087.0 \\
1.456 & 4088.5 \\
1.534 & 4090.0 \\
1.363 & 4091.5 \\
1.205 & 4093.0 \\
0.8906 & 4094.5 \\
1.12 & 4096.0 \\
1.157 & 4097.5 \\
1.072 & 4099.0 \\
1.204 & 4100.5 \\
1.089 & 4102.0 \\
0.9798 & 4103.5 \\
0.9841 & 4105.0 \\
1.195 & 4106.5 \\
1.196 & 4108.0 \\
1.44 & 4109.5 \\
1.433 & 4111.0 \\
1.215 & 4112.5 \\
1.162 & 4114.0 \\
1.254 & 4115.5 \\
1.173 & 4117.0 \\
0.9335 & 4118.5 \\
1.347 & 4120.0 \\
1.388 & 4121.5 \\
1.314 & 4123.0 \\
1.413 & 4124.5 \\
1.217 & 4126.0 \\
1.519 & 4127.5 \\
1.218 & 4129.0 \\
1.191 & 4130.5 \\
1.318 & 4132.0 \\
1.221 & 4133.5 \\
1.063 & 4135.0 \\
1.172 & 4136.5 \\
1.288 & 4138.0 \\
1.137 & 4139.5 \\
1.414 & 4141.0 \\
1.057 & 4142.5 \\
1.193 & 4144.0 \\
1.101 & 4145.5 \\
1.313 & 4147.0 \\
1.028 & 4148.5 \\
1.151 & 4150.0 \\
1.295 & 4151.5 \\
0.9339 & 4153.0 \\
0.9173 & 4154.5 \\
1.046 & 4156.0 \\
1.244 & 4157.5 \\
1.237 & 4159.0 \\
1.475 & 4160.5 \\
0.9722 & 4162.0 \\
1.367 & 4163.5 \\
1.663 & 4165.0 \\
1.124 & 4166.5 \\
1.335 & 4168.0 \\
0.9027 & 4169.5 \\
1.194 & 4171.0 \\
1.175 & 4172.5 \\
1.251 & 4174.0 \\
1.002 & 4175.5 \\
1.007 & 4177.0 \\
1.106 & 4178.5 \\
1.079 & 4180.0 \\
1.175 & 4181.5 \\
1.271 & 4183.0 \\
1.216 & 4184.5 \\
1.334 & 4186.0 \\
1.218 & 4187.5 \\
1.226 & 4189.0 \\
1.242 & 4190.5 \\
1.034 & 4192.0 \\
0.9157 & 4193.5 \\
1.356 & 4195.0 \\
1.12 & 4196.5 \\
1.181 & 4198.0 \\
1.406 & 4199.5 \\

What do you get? 1.16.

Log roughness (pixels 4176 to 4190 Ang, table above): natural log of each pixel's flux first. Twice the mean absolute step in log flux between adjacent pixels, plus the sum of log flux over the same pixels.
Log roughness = 1.6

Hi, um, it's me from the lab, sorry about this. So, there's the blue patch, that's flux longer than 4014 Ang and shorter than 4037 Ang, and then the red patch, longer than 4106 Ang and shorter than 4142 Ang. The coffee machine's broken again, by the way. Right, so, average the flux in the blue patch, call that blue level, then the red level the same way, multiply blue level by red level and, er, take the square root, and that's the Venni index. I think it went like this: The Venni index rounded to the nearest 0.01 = 1.26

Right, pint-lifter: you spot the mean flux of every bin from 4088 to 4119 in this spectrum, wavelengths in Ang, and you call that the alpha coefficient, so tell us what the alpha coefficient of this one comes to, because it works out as 1.19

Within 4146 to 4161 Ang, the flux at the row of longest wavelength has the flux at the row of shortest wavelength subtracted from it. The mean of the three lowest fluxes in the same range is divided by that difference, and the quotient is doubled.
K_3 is 12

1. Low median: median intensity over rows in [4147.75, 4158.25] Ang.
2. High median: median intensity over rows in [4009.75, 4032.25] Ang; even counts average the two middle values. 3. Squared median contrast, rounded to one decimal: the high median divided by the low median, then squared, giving 1.4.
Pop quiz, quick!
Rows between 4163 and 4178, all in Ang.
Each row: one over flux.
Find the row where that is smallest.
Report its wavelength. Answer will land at 4165.0 Ang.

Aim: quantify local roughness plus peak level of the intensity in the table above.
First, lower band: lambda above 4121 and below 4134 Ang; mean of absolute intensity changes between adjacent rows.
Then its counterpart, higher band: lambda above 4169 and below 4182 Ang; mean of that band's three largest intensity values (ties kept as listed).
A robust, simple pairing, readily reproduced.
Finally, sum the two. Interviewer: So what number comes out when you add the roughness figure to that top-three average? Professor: 1.36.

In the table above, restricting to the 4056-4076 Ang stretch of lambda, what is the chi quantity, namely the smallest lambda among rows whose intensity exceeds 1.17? 4057.0 Ang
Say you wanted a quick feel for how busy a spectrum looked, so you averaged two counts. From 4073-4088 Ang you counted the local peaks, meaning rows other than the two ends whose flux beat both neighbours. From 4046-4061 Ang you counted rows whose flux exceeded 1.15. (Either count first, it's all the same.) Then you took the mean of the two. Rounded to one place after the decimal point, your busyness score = 6.5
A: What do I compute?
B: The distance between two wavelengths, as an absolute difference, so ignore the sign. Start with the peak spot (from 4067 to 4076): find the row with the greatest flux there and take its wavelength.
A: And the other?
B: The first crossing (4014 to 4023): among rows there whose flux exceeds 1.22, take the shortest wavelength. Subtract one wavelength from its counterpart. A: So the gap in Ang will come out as 54.0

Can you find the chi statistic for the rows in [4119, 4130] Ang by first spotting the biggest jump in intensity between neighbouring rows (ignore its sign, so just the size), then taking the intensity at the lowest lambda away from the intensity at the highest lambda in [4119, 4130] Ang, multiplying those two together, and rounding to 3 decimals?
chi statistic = -0.039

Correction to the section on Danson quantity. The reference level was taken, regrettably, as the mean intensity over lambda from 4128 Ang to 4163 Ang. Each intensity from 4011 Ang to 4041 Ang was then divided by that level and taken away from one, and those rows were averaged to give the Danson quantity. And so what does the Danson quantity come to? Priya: -0.09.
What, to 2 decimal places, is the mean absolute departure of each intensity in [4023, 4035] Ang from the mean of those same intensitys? 0.16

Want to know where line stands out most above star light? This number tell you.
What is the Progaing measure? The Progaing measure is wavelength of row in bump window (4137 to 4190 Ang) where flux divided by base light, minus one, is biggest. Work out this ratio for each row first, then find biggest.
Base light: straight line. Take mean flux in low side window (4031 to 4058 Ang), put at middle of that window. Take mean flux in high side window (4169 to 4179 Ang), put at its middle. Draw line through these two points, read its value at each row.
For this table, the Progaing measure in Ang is 4165.0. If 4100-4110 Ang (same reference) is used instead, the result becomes 4109.5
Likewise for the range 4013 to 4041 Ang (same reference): 4018.0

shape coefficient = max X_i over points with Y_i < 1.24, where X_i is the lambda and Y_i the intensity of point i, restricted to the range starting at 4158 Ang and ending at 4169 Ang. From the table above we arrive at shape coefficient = 4166.5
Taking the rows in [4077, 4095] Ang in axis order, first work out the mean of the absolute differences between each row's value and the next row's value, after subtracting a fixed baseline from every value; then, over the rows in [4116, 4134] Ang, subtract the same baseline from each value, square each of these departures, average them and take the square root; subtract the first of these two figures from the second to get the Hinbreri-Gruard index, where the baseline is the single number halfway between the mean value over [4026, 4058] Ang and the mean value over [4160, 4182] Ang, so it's -0.04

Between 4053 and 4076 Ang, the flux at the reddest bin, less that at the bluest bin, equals -0.18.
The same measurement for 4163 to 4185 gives -0.15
